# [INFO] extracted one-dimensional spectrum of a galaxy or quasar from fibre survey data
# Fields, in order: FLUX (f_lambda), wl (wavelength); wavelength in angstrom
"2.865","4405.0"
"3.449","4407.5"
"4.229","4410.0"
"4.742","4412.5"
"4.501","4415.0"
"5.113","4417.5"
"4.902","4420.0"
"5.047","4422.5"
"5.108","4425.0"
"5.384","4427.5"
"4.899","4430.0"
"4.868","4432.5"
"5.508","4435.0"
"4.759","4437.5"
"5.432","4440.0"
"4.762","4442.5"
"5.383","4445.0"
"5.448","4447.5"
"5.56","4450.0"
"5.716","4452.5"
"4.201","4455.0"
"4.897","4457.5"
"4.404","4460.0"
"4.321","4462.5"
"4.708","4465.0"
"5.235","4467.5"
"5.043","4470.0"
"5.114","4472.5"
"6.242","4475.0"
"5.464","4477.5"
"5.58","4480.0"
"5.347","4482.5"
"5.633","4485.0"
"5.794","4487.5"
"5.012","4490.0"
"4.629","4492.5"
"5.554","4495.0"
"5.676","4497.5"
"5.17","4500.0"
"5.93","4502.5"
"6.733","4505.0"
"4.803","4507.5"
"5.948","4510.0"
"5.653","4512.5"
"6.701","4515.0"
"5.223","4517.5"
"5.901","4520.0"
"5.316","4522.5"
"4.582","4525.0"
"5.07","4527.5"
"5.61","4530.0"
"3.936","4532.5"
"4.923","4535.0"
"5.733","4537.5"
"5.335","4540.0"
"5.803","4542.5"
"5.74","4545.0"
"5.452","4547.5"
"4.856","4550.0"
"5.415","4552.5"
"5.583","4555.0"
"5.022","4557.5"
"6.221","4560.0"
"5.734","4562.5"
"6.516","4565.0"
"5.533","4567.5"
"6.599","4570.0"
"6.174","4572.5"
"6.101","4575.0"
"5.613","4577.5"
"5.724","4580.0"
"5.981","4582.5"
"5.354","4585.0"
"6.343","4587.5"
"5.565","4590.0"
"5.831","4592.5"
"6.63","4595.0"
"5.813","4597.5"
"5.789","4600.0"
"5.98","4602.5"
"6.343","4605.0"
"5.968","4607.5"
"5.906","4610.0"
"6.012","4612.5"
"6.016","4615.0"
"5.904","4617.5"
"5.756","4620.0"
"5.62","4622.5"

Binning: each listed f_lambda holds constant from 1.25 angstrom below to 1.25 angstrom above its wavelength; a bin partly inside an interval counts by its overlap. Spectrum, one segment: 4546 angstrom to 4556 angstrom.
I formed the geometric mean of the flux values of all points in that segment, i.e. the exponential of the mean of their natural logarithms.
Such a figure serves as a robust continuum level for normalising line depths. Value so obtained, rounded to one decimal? 5.3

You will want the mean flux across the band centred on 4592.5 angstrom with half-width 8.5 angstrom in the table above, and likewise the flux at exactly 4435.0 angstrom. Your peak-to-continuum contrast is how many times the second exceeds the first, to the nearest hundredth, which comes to 0.93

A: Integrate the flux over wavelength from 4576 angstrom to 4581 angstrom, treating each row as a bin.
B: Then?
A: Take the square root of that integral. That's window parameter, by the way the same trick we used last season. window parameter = 5.3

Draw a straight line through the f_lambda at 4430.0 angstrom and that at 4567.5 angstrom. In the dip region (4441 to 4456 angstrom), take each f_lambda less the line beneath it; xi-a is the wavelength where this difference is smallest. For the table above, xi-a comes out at 4455.0 angstrom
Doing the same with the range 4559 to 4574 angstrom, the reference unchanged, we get 4567.5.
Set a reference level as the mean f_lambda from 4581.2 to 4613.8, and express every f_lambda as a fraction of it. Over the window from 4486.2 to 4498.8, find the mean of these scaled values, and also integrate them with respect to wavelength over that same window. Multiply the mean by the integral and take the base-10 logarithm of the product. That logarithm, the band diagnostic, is 1.00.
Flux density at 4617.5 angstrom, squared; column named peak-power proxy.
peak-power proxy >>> 35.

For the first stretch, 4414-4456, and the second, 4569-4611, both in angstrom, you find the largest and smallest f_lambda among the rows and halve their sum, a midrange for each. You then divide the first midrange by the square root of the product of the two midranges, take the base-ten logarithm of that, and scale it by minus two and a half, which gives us 0.10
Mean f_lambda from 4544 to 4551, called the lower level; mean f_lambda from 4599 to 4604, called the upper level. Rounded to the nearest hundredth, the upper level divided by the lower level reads 1.10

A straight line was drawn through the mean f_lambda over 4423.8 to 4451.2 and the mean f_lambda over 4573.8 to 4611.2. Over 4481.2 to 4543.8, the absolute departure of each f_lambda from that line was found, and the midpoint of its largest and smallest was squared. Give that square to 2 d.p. 0.75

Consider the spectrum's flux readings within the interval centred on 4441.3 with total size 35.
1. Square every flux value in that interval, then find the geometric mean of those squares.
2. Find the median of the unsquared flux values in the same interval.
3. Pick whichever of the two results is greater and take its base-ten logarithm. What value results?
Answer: 1.419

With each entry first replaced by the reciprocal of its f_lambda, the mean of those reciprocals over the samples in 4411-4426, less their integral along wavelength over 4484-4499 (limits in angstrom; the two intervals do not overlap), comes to -2.60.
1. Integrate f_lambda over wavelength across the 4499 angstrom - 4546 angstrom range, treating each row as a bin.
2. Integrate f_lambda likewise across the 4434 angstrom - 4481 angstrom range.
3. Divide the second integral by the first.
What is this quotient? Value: 0.94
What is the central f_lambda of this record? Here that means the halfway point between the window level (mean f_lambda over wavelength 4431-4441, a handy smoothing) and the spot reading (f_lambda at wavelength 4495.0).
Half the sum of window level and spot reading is 5.3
